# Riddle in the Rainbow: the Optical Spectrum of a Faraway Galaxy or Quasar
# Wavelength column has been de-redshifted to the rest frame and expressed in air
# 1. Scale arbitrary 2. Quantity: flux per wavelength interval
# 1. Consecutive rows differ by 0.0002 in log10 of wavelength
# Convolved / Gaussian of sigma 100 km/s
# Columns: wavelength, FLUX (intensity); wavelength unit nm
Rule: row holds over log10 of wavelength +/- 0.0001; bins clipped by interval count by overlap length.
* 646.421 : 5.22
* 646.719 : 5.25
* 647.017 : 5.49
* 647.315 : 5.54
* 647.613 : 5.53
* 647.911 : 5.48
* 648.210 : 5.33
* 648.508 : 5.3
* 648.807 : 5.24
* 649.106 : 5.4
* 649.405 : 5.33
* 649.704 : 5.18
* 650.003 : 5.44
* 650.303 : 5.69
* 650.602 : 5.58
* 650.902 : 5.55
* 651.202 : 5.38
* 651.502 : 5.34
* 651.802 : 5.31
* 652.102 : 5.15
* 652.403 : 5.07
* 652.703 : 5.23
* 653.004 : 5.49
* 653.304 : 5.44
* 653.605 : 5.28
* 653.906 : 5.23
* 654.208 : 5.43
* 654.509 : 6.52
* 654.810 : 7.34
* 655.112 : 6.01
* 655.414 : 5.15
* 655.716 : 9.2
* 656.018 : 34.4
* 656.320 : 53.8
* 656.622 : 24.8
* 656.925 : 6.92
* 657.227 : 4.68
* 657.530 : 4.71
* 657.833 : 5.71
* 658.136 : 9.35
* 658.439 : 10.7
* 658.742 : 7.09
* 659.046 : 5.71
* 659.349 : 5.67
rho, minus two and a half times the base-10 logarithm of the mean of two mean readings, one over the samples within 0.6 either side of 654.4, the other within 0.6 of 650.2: -1.91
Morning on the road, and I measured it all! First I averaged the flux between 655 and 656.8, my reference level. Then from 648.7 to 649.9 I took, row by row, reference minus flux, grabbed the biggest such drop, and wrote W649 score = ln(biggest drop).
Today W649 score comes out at 2.84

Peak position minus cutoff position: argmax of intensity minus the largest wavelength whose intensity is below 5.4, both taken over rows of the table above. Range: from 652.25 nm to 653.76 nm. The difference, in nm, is -0.60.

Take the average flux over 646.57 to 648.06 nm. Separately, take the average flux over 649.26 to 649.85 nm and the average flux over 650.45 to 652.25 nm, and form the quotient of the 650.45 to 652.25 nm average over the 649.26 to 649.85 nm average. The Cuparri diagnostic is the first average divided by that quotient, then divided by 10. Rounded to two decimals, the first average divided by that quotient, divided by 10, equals 0.53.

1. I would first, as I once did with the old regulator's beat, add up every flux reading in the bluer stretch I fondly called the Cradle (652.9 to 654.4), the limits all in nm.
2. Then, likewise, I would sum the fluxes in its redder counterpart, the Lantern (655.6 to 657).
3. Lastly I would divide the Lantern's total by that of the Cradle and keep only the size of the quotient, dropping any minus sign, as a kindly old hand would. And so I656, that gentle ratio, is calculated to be 4.8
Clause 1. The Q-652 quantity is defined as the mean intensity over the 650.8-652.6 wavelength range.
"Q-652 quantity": 5.3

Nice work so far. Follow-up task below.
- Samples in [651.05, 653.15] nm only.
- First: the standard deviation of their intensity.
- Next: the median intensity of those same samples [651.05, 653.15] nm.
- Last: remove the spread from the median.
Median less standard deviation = 5.2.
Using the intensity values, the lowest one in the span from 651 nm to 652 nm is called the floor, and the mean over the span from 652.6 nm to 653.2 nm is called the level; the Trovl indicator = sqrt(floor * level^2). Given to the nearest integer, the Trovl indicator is 12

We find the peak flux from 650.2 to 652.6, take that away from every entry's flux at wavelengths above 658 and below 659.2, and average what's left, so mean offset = 2.5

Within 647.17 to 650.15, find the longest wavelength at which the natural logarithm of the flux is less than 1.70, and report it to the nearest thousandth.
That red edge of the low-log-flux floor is 650.003 nm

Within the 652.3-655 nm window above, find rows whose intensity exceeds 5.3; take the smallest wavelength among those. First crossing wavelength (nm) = 653.004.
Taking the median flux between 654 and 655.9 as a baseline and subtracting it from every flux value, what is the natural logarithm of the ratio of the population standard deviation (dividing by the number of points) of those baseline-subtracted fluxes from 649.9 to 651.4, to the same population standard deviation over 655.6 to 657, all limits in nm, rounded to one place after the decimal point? -5.1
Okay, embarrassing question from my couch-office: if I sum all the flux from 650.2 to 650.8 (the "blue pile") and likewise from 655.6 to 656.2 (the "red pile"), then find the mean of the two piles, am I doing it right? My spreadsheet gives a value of 27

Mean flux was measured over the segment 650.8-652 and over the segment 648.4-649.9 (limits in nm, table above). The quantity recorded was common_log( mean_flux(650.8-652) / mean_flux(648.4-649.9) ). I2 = 0.01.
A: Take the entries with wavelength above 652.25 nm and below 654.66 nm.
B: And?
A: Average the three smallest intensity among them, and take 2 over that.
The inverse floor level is 0.386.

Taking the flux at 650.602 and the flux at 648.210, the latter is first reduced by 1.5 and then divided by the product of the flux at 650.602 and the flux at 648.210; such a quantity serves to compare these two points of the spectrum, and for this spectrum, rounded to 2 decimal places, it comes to 0.13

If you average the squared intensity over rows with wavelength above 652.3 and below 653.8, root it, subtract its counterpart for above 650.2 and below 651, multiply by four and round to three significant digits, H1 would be -1.21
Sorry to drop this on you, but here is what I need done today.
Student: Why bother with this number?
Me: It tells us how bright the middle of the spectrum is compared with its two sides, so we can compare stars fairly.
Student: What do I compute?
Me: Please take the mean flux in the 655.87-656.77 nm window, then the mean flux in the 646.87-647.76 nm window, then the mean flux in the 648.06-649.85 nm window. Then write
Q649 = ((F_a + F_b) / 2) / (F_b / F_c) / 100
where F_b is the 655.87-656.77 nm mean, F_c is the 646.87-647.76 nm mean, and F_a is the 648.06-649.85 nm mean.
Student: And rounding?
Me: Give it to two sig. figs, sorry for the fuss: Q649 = 0.031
